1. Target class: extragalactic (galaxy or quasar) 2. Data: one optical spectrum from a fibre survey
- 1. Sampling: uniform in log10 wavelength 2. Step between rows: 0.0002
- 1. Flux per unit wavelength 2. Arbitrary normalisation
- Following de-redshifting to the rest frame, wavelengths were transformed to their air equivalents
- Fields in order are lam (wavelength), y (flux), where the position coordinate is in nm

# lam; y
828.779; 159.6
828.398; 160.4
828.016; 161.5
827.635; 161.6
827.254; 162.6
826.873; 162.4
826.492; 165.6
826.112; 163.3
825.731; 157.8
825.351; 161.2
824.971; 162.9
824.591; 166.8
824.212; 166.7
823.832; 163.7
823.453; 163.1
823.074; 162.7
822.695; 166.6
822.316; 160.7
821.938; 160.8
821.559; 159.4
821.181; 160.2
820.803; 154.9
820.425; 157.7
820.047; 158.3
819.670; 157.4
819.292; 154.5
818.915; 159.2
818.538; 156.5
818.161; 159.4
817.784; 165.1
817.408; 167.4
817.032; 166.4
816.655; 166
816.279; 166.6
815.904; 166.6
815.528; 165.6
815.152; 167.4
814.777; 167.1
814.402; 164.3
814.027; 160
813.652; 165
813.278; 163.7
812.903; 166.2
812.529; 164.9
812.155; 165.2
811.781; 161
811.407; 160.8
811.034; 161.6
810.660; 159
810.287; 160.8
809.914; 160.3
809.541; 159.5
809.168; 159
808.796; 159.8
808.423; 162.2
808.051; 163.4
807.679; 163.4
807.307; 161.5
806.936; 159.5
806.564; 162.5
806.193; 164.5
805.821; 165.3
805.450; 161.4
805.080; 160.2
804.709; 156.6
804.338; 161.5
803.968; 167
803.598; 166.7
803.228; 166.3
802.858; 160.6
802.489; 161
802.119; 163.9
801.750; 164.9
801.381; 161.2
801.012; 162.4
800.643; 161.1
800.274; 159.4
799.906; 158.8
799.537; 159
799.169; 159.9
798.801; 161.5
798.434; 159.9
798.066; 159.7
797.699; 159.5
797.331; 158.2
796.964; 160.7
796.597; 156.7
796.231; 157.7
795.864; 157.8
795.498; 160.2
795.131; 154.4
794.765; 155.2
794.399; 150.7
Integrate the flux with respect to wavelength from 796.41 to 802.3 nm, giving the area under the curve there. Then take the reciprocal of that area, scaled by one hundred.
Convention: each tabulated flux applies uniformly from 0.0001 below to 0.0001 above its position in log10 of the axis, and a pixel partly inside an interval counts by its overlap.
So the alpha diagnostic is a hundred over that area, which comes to 0.106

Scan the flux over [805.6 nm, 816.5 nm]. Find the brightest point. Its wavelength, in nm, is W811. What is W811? 815.152 nm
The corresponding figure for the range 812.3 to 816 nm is 815.152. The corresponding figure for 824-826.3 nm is 824.591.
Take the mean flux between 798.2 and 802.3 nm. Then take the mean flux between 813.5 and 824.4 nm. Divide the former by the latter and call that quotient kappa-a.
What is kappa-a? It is 0.99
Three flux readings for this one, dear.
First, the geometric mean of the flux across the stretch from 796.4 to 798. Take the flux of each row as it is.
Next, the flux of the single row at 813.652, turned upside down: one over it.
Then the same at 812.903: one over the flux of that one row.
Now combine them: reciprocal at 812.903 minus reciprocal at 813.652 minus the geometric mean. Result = -159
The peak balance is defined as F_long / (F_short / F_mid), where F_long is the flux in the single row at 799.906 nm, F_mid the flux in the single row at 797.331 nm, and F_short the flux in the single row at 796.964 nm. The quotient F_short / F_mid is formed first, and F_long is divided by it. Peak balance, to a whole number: 156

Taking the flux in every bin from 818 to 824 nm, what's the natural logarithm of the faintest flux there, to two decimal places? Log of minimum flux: 5.04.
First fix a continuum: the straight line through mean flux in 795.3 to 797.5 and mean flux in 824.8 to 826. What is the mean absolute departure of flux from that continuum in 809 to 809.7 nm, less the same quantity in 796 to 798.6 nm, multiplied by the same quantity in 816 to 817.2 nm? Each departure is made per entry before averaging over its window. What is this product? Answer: -6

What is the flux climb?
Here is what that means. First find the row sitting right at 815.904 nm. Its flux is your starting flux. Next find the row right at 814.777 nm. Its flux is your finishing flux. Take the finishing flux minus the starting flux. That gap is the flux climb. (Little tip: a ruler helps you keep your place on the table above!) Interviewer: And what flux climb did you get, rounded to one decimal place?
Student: 0.5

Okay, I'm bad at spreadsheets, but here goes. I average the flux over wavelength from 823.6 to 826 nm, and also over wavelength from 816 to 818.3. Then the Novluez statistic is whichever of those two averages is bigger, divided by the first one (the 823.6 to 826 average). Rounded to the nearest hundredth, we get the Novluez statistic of 1.01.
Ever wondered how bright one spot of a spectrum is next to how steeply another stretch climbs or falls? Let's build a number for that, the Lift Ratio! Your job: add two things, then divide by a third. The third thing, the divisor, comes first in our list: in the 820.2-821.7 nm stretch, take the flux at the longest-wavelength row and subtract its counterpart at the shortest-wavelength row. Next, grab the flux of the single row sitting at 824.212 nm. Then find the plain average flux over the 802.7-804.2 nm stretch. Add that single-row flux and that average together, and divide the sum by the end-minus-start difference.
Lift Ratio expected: 195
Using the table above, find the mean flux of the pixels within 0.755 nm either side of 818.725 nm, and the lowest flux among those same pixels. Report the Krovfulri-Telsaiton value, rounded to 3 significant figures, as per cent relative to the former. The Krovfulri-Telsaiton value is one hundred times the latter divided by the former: 98.2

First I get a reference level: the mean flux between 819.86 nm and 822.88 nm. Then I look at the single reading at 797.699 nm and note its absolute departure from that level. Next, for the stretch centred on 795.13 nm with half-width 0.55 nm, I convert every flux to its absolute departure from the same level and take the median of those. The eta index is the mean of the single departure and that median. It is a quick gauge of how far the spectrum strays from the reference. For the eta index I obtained 2.5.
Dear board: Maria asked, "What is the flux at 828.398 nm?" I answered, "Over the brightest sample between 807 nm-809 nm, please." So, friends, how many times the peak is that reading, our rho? 0.98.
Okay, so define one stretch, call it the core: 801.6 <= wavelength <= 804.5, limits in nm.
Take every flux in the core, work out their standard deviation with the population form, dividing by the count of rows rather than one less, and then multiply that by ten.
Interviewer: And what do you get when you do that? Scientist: 25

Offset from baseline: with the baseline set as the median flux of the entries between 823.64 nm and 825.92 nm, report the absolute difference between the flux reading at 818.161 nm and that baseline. 3.9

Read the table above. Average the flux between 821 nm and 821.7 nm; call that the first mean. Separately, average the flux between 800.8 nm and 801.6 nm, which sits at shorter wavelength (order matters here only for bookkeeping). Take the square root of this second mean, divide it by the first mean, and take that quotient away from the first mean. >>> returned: 160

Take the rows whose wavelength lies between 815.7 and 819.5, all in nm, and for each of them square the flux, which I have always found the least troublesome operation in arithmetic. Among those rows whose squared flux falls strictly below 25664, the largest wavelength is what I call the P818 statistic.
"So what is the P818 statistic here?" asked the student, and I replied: 819.292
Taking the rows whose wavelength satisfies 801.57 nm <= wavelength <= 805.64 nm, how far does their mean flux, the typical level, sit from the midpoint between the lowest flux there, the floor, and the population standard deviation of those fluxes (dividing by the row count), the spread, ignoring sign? 82.9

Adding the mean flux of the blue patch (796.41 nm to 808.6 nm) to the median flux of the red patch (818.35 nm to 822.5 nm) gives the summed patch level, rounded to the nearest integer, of 320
